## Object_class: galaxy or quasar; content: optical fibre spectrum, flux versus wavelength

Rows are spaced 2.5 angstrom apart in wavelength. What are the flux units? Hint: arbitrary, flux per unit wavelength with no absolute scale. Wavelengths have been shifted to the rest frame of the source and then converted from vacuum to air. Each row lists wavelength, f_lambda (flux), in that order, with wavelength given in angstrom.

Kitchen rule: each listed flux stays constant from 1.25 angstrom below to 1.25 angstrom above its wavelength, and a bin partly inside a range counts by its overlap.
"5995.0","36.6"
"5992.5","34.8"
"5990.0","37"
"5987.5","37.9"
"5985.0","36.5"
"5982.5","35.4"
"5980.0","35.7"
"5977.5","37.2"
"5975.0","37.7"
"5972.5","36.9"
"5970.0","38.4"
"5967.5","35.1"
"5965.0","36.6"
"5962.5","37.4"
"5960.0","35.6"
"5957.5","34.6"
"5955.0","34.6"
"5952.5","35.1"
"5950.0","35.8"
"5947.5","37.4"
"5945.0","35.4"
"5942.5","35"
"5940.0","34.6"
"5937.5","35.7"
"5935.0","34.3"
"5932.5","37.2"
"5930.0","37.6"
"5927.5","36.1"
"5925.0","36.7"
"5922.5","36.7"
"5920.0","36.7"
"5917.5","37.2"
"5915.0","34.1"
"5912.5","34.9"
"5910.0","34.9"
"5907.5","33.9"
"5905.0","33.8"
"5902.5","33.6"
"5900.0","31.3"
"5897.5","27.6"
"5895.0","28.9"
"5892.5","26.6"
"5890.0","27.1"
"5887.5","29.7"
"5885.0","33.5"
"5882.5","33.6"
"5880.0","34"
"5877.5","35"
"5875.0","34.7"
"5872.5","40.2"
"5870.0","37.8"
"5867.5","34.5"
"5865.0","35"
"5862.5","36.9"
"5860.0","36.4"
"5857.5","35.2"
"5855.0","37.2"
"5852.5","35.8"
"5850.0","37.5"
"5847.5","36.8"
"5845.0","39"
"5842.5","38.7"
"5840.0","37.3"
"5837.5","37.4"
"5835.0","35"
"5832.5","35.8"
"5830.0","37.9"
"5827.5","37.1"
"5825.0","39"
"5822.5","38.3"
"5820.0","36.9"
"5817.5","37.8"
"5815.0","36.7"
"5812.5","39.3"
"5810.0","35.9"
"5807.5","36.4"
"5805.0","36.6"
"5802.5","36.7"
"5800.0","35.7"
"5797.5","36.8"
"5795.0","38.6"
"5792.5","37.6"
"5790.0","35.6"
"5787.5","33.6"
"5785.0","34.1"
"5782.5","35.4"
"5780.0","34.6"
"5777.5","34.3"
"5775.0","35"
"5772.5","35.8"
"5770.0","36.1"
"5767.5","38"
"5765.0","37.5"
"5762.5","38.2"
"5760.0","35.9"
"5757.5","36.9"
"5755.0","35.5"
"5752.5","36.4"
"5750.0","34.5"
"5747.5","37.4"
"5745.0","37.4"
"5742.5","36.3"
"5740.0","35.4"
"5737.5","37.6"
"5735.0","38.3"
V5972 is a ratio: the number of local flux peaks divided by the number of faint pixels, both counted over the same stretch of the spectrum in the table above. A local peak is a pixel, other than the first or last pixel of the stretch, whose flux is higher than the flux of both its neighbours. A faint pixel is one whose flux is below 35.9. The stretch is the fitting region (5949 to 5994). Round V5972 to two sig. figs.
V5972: 0.44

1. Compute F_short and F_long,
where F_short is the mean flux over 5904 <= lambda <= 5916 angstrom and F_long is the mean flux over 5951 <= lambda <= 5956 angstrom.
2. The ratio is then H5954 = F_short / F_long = 0.98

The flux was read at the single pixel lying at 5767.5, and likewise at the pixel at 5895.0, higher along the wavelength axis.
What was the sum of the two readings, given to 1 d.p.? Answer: 66.9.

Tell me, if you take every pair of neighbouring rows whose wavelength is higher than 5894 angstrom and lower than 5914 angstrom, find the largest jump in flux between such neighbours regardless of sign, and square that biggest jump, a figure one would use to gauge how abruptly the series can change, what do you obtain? 13.7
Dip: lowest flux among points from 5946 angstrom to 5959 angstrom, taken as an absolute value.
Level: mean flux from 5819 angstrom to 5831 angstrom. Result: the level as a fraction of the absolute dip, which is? 1.09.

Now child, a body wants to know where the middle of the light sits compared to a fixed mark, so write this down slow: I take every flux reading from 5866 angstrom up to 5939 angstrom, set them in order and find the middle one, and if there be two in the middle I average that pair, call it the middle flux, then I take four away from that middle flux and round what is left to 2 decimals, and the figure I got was 30.50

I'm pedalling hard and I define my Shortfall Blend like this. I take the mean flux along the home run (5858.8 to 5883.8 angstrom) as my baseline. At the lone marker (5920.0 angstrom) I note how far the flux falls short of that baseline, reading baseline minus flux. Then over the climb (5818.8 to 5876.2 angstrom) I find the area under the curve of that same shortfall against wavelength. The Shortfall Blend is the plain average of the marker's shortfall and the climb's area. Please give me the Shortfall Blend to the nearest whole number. -34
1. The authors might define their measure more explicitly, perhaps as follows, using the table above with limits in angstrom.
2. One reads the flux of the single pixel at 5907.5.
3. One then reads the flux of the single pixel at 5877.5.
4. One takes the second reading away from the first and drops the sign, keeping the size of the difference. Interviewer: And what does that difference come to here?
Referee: 1.1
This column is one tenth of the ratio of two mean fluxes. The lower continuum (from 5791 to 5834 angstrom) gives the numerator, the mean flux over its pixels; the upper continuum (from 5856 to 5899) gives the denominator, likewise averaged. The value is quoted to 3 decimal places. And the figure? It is 0.112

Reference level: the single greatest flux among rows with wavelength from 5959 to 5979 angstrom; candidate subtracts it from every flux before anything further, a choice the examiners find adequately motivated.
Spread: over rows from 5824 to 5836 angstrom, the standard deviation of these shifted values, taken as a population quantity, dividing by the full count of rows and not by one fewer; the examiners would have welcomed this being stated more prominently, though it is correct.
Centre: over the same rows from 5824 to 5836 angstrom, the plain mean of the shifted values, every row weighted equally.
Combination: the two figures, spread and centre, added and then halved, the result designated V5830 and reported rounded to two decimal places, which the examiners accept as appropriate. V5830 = 0.00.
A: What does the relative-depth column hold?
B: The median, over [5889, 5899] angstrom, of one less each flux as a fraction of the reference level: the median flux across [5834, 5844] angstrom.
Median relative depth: 0.27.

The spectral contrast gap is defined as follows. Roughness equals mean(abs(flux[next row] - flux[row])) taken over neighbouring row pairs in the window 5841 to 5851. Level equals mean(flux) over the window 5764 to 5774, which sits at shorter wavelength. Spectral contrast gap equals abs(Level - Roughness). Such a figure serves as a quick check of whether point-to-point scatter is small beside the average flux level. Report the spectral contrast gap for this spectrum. 36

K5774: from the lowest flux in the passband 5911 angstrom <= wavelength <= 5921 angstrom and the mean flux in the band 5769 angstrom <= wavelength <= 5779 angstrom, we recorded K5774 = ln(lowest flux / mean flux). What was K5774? -0.03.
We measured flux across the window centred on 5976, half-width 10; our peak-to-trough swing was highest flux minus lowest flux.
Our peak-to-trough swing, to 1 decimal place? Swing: 3.3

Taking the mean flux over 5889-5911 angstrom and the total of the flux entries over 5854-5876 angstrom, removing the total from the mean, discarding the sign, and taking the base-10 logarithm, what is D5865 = 2.47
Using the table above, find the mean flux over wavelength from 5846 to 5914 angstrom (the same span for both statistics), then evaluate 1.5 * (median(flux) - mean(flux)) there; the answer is 1.1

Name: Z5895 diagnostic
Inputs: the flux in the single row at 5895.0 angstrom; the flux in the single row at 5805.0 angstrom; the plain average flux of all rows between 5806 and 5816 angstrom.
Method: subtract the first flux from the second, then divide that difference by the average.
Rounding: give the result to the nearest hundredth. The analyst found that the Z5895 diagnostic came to 0.21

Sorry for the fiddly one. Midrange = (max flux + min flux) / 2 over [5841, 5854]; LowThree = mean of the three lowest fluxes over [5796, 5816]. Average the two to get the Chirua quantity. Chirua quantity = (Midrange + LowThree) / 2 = 36.7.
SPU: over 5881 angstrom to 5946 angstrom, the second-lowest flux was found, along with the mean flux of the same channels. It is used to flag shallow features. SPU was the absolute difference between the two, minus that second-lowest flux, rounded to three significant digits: -20.5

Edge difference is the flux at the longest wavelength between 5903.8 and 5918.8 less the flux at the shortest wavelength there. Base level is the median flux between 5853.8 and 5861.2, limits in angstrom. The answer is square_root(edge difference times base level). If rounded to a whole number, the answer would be 11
